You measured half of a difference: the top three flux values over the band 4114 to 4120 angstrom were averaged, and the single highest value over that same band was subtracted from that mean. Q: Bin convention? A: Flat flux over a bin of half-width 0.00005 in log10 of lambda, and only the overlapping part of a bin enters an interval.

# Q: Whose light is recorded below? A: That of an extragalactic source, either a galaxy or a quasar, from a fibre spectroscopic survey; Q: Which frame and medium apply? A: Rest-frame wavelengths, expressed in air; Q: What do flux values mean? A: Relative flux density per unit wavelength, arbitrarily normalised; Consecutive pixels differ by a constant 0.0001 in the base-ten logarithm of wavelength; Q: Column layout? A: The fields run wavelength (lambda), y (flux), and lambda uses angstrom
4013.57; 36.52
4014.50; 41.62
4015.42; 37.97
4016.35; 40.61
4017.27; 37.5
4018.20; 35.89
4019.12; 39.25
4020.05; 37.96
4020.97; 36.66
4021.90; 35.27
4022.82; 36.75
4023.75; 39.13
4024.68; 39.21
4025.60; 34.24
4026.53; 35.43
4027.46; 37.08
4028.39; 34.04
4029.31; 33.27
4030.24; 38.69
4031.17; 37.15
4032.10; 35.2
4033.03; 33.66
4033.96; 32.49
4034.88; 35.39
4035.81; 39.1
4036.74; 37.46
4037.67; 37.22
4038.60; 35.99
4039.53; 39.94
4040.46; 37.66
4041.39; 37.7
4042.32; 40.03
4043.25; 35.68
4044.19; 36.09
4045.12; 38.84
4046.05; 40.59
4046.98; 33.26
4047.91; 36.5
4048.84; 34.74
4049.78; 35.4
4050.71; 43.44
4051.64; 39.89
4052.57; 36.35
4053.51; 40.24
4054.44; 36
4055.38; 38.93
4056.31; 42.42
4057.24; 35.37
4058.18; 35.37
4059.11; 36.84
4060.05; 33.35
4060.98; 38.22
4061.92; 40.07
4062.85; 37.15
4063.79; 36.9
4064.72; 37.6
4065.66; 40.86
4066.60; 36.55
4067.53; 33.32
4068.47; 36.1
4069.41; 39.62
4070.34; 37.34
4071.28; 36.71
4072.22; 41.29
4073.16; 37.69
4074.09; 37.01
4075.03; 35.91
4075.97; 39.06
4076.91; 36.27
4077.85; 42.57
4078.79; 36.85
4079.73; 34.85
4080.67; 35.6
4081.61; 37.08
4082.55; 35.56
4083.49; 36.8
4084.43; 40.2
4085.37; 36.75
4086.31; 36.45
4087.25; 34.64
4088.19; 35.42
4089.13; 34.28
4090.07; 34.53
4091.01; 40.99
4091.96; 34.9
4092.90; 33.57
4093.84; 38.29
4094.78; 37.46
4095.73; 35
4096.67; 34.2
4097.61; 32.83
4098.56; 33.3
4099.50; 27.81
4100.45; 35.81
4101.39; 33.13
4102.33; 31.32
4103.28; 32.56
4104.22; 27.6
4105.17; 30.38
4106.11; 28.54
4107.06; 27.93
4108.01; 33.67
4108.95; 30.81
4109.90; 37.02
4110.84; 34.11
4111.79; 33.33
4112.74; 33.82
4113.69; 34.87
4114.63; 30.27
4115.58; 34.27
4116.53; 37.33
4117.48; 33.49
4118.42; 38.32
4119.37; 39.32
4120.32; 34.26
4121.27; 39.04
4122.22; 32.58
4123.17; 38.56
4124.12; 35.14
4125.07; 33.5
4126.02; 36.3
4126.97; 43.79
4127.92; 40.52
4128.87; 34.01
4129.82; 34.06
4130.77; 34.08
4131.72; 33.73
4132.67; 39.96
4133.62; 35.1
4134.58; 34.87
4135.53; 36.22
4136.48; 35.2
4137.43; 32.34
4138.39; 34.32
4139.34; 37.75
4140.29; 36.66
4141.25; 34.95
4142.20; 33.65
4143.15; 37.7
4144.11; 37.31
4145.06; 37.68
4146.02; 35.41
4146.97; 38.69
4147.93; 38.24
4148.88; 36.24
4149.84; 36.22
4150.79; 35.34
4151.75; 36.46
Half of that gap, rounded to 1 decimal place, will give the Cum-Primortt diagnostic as -0.5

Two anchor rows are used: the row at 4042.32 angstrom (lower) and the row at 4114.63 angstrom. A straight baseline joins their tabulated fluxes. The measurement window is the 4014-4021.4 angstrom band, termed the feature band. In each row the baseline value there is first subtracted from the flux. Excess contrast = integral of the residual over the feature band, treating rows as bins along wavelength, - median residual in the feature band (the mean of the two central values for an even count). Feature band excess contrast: -31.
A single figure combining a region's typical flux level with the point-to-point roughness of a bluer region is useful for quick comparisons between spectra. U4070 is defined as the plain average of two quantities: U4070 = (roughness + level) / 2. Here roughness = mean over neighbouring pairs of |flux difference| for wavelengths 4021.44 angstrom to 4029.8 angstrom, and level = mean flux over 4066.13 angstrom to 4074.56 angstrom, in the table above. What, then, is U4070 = 19.6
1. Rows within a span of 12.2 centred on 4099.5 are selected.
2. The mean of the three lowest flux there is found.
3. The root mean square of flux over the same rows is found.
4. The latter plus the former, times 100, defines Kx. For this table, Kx 6180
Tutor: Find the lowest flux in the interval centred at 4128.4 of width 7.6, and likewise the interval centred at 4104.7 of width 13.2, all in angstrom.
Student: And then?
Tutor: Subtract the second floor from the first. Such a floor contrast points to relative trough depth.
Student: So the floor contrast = 6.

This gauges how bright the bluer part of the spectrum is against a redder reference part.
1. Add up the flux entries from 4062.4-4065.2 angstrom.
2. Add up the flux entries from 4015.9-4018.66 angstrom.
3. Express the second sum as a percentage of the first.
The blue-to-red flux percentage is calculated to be 102.1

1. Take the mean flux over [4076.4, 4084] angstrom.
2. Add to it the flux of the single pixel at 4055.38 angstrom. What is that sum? 75.9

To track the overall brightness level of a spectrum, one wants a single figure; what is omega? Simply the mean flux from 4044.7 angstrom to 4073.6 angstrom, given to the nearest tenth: 37.6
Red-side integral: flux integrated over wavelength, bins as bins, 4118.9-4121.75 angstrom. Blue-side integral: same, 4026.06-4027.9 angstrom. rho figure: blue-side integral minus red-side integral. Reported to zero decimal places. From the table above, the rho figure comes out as -40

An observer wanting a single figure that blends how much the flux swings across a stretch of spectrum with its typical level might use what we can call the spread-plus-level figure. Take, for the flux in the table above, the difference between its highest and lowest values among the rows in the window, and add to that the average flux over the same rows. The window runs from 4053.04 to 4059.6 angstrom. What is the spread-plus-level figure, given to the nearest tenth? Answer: 44.9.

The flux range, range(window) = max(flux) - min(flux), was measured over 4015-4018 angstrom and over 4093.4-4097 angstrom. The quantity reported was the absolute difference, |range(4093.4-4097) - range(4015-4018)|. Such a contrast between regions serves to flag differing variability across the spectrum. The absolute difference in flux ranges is 1.0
